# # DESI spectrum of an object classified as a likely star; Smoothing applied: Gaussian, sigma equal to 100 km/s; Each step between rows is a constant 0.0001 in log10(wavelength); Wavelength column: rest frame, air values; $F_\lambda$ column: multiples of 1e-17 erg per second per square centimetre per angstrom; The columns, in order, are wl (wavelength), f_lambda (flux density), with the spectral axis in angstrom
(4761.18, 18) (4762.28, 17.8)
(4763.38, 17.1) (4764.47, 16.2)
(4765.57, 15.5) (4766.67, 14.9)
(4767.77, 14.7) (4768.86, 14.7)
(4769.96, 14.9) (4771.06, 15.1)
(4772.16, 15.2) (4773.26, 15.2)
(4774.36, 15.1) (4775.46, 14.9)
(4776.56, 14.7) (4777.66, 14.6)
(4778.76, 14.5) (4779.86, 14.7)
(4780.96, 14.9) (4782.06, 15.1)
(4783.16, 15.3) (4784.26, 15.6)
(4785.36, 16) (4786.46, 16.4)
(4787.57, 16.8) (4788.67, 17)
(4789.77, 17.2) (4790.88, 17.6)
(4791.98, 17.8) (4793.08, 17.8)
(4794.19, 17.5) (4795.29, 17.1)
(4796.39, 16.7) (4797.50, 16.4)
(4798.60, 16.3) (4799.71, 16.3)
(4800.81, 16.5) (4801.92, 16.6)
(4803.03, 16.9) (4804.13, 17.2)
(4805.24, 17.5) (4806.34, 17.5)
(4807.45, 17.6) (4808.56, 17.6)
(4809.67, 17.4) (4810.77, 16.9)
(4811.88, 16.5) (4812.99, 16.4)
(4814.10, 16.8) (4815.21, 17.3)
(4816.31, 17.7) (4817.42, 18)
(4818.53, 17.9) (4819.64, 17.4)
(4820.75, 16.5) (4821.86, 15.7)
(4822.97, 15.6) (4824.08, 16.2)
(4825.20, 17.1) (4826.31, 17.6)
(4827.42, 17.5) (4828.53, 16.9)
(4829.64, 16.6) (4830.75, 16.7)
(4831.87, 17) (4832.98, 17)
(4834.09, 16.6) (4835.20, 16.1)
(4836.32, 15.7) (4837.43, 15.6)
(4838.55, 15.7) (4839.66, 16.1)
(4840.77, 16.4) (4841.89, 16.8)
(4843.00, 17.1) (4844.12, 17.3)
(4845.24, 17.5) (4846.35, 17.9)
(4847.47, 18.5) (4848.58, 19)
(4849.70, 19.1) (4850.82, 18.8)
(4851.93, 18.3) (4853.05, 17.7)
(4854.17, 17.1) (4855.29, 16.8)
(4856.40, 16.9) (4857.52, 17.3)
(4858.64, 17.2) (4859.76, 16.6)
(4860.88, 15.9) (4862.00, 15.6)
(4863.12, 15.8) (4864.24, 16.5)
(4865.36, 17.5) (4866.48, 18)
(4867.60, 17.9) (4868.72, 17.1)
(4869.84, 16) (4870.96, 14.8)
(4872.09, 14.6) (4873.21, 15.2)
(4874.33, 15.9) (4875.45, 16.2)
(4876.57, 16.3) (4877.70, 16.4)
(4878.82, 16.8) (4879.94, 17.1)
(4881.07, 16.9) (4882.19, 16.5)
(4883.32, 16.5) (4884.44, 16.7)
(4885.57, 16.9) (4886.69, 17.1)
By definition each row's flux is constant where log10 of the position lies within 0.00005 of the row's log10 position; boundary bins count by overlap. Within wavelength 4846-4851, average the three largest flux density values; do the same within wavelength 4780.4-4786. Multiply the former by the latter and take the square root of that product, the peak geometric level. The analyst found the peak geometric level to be 17.2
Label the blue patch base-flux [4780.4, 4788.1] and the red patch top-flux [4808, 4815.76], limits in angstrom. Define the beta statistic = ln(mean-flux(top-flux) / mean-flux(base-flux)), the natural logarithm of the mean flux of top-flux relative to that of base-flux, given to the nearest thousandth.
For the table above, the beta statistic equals 0.077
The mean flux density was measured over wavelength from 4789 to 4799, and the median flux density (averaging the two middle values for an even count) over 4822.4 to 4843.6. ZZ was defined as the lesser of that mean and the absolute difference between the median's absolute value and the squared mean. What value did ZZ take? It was 17.2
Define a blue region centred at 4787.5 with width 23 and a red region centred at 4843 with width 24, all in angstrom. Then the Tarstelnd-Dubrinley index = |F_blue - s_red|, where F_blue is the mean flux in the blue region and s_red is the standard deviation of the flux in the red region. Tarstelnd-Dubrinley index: 15.1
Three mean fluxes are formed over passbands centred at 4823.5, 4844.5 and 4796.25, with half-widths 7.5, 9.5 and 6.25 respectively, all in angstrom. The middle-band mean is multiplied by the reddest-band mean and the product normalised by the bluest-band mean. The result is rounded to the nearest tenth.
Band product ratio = 17.3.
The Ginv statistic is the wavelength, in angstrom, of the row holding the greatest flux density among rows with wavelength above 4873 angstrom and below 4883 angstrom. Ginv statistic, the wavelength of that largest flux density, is 4879.94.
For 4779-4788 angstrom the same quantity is 4787.57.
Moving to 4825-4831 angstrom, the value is 4826.31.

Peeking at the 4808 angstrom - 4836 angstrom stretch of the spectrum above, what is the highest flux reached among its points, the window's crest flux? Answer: 18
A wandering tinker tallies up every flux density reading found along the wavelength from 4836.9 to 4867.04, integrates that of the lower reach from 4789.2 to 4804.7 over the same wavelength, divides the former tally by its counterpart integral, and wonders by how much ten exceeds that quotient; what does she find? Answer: 8.2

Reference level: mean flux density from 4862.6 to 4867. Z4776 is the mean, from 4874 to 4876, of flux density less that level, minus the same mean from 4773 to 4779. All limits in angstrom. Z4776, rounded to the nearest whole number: 1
